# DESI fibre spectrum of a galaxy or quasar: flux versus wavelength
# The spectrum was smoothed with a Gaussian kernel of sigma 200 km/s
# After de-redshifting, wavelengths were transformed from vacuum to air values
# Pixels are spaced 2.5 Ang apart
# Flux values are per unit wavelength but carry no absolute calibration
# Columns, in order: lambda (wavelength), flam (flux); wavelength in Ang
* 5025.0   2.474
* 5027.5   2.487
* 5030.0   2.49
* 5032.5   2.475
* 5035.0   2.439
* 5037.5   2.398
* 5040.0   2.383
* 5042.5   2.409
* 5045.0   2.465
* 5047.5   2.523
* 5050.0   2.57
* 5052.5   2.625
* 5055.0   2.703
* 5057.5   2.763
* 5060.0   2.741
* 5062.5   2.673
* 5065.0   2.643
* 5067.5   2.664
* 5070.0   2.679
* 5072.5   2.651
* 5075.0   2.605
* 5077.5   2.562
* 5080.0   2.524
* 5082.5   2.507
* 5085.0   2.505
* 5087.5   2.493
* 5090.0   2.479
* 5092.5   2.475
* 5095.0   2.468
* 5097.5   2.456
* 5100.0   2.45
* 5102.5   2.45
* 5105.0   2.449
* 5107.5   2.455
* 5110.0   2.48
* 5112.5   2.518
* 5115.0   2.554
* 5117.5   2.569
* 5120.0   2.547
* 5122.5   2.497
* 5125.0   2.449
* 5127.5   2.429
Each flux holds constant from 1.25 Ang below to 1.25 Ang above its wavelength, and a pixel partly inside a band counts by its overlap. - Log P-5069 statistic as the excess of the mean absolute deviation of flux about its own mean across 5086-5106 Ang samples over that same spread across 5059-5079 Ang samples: -0.023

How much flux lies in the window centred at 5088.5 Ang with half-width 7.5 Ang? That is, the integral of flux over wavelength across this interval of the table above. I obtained 37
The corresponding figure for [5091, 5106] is 37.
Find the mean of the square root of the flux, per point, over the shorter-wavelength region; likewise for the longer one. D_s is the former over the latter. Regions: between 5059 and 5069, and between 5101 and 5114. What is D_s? 1.04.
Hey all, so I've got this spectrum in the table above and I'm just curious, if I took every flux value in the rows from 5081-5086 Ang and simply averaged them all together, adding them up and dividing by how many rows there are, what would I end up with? 2.51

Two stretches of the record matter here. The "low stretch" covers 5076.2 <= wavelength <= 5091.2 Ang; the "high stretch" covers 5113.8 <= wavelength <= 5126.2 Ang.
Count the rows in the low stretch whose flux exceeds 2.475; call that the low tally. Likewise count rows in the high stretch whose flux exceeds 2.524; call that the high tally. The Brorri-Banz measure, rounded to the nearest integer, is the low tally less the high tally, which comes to 3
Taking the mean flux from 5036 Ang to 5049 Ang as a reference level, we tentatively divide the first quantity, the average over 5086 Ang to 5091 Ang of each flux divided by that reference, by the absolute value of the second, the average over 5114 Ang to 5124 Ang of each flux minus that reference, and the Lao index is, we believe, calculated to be 10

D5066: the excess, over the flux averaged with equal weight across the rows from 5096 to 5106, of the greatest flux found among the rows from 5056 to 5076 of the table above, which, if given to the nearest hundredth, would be 0.31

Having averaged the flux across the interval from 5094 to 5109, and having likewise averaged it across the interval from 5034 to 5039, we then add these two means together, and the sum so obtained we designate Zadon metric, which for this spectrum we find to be 4.87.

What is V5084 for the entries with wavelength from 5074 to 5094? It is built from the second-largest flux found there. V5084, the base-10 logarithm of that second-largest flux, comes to 0.409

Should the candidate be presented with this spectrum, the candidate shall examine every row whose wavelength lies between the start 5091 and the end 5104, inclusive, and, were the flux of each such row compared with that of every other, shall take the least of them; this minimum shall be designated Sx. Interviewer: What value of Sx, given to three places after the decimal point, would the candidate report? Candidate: 2.450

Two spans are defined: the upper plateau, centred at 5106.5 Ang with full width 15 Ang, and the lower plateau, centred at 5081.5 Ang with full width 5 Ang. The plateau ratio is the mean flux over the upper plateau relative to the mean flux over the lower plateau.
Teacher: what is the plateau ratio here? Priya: 0.98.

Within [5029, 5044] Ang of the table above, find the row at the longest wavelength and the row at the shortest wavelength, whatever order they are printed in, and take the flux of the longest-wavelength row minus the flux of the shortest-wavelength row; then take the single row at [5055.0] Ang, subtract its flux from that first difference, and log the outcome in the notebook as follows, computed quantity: -2.78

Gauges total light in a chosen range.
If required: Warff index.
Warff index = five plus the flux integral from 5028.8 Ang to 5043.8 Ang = 41.5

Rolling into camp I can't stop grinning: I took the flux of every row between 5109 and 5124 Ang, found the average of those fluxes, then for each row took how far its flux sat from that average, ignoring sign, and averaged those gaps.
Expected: 0.029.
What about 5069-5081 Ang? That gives 0.049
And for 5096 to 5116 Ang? 0.031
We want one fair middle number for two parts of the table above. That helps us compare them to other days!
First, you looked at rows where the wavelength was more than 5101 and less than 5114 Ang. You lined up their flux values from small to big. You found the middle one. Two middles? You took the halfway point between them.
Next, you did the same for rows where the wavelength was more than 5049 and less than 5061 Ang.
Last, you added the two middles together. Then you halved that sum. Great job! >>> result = 2.58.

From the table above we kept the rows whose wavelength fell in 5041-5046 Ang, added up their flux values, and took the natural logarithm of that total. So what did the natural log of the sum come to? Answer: 1.58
